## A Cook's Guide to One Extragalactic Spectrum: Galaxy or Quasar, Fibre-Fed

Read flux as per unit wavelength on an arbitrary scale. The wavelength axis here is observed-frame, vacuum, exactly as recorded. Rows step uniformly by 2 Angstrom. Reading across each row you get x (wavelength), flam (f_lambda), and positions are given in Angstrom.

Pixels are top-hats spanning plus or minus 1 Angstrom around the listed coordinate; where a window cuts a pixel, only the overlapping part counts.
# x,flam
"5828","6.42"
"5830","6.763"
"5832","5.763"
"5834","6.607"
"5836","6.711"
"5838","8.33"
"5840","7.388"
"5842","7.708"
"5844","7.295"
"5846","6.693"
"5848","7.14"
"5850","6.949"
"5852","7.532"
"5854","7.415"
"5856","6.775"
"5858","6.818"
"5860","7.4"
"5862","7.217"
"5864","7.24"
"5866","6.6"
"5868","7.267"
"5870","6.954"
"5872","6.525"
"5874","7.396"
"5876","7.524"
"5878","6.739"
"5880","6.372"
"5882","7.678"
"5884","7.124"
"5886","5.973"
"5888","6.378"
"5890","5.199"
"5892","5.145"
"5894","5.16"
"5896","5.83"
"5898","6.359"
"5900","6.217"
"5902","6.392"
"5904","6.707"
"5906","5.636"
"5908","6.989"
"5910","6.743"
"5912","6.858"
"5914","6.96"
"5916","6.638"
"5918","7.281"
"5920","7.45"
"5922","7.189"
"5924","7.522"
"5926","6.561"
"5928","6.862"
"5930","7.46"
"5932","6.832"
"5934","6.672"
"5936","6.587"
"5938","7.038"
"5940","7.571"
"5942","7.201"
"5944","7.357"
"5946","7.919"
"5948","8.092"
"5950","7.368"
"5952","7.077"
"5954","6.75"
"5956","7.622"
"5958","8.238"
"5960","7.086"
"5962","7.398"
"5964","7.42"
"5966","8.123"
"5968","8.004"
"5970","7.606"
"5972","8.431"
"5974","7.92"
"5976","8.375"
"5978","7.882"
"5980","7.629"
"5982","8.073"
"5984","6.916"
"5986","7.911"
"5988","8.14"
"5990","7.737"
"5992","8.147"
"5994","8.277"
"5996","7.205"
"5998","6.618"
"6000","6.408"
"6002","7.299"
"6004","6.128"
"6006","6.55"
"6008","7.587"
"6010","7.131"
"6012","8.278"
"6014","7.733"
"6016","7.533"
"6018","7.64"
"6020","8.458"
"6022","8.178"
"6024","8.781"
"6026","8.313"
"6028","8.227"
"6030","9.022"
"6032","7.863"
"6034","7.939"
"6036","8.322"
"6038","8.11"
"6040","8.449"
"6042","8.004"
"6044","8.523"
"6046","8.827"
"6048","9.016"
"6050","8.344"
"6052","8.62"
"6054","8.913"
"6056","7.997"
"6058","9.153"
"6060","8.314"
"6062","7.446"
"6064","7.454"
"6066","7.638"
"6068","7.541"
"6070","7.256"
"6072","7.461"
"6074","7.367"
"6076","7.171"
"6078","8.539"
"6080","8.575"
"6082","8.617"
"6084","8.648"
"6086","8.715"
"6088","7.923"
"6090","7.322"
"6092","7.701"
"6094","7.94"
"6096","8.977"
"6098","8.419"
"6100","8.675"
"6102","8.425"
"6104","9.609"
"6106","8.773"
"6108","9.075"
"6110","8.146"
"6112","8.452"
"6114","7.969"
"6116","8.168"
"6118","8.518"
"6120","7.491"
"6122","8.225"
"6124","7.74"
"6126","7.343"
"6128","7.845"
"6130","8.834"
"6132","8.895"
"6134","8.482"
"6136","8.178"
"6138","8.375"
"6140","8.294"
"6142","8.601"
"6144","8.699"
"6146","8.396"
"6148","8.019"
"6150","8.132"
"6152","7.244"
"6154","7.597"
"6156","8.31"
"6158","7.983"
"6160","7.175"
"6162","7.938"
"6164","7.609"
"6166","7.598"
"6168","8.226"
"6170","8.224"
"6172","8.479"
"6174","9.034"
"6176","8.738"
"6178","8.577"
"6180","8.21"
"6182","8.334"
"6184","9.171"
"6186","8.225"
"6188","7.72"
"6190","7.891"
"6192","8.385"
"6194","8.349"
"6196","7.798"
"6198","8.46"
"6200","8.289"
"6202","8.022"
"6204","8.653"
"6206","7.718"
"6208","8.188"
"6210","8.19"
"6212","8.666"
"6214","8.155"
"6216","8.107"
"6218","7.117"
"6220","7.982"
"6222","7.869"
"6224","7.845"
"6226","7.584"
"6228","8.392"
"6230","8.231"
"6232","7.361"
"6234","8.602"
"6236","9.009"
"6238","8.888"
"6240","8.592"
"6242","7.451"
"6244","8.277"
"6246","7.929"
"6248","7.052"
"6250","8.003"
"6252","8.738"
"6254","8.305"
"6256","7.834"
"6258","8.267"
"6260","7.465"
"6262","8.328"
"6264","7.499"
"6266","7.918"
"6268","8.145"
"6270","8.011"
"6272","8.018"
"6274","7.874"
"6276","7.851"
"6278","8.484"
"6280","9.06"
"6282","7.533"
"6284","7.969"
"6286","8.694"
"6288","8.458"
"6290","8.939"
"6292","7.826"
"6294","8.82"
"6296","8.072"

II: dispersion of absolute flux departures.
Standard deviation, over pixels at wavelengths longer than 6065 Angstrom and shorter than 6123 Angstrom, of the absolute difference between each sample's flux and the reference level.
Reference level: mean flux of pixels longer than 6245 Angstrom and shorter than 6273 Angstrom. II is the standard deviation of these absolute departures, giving 0.34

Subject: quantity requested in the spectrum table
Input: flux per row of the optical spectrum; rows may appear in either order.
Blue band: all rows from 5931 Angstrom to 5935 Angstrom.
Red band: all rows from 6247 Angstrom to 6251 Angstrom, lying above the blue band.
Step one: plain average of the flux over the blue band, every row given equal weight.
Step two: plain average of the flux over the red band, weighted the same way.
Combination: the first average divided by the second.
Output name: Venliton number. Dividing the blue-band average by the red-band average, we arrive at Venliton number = 0.897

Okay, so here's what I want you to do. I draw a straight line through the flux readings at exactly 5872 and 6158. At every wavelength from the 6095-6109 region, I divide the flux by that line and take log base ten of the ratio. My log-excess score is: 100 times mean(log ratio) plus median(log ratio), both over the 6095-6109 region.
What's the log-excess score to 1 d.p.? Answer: 6.1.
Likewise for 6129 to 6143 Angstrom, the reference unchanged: 3.5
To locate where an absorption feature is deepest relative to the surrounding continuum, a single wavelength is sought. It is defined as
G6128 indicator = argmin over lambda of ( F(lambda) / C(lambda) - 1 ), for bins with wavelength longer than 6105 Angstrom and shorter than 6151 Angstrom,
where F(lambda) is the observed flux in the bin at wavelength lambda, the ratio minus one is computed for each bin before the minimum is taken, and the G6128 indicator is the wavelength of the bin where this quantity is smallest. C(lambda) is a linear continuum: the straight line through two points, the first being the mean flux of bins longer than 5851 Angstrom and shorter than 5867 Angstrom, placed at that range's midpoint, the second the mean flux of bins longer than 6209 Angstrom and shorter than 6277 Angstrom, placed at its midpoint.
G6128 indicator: 6126 Angstrom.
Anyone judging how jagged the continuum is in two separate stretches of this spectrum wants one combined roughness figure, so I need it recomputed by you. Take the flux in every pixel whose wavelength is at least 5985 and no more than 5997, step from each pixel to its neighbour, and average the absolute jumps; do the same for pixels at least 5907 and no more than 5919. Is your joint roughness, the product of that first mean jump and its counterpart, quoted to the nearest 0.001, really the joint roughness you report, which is 0.128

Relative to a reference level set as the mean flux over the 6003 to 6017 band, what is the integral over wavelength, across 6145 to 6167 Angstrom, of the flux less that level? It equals 12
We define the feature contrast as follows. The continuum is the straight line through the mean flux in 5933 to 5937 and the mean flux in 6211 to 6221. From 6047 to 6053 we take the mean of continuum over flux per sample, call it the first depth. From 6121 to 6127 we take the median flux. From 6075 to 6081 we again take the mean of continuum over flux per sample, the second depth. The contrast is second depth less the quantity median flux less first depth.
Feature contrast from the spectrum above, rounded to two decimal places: -6.00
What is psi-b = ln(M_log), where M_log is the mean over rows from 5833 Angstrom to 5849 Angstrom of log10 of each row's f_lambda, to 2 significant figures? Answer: -0.15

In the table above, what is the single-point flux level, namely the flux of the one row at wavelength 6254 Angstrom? 8.305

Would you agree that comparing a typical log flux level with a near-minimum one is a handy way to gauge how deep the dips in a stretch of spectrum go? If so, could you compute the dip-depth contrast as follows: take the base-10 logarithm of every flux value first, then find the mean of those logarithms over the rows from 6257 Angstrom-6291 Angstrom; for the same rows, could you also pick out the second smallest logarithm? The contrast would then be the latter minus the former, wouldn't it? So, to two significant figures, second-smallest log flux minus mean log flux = -0.035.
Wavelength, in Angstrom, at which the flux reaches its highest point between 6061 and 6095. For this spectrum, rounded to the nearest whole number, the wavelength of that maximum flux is 6086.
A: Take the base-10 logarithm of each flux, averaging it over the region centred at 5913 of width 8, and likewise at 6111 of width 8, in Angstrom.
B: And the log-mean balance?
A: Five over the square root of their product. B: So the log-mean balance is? 5.70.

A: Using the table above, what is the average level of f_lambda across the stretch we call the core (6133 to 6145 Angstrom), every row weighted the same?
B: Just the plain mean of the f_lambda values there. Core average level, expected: 8.44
